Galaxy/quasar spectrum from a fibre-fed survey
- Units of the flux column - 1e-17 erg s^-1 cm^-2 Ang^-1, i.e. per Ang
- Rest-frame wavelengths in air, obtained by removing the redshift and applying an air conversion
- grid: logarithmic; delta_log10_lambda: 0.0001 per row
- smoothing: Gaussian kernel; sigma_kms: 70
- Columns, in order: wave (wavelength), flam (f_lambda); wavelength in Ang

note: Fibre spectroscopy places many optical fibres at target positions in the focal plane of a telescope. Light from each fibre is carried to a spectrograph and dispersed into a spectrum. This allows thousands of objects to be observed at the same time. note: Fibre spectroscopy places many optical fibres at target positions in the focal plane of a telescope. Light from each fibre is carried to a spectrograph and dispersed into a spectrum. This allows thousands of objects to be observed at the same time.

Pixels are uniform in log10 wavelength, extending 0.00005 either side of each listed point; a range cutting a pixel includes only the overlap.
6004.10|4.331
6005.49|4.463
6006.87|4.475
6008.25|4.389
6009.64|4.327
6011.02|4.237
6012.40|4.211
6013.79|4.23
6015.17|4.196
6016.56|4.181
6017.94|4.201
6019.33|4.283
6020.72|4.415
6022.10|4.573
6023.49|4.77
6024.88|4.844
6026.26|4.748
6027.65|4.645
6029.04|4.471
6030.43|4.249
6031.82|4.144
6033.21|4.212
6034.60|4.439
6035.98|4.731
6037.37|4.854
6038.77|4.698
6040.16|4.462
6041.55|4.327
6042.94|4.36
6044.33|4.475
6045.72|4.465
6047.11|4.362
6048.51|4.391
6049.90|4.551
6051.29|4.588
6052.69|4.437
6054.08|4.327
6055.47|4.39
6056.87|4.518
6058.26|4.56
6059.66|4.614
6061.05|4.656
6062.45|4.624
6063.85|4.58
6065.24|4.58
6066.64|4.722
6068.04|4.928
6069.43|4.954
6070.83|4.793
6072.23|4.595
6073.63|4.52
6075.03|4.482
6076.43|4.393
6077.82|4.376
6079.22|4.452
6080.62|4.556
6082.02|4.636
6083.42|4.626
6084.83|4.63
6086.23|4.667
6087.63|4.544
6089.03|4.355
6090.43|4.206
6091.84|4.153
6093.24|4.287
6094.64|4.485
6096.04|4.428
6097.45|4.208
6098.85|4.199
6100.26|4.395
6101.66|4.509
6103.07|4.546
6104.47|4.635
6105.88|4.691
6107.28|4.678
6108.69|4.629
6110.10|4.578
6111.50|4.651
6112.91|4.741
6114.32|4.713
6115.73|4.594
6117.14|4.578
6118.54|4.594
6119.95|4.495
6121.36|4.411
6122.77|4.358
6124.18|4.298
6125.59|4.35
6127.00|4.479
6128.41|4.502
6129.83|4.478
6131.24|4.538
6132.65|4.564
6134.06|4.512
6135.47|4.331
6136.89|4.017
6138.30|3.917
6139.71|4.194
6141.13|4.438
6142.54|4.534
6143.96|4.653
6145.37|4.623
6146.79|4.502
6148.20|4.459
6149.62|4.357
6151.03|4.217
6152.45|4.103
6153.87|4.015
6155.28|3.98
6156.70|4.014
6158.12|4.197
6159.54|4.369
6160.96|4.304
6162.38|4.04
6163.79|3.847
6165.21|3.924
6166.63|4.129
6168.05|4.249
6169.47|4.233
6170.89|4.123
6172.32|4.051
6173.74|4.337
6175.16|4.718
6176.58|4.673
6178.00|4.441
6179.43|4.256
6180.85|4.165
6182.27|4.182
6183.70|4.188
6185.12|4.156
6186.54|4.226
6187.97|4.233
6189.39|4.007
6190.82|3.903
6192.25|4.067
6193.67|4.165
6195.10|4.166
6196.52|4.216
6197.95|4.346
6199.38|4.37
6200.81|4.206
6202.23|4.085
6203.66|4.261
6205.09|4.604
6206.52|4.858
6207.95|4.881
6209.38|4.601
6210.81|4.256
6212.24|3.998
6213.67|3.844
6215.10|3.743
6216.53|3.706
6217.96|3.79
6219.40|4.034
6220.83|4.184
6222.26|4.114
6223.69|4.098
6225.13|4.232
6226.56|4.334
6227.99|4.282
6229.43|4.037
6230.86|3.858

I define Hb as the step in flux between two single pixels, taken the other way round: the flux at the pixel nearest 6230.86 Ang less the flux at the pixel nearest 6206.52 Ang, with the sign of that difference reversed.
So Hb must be 1.00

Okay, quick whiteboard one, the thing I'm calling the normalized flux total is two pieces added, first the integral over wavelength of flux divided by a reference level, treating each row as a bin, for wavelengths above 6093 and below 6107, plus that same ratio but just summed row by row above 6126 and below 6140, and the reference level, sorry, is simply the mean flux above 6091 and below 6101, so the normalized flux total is 24.6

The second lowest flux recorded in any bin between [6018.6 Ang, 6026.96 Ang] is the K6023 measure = 4.415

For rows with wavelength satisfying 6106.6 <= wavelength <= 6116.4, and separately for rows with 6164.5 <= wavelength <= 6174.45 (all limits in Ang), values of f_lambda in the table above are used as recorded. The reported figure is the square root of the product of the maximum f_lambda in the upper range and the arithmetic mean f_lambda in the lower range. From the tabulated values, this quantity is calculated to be 4.49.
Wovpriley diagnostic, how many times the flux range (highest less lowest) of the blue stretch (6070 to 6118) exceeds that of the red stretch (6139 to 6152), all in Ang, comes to 1.4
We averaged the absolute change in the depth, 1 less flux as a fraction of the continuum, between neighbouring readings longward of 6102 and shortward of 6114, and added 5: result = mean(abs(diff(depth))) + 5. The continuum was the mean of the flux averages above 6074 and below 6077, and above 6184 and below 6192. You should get 5.01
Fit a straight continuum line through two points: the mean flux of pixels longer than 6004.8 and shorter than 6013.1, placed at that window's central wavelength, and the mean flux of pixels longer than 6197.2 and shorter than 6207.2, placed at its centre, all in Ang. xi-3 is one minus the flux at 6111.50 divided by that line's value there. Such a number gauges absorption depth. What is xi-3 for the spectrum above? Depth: -0.06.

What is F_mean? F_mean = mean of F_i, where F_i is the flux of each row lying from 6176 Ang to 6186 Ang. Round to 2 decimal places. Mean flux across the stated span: 4.29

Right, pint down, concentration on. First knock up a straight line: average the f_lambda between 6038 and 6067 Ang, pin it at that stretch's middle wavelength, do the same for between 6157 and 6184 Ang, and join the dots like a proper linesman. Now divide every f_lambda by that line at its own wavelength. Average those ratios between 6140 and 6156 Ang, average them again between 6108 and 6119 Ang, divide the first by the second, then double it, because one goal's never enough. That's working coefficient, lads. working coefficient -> 1.91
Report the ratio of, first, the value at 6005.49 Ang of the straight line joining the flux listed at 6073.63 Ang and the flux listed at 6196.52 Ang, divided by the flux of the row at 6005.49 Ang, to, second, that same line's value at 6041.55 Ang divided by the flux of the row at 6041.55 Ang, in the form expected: 0.988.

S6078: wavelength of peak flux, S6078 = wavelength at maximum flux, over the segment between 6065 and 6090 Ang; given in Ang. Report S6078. 6069.43 Ang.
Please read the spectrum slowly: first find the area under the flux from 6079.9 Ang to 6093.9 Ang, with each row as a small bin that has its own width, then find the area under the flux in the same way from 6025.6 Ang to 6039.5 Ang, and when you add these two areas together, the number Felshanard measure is 125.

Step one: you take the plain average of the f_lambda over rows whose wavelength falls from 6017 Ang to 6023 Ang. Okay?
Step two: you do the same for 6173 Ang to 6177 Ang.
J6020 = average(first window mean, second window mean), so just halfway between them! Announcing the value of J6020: 4.47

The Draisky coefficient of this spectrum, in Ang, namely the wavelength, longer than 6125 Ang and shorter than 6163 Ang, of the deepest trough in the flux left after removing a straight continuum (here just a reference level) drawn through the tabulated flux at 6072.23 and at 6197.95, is 6138.30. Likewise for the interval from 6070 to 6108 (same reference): 6091.84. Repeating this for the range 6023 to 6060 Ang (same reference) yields 6031.82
